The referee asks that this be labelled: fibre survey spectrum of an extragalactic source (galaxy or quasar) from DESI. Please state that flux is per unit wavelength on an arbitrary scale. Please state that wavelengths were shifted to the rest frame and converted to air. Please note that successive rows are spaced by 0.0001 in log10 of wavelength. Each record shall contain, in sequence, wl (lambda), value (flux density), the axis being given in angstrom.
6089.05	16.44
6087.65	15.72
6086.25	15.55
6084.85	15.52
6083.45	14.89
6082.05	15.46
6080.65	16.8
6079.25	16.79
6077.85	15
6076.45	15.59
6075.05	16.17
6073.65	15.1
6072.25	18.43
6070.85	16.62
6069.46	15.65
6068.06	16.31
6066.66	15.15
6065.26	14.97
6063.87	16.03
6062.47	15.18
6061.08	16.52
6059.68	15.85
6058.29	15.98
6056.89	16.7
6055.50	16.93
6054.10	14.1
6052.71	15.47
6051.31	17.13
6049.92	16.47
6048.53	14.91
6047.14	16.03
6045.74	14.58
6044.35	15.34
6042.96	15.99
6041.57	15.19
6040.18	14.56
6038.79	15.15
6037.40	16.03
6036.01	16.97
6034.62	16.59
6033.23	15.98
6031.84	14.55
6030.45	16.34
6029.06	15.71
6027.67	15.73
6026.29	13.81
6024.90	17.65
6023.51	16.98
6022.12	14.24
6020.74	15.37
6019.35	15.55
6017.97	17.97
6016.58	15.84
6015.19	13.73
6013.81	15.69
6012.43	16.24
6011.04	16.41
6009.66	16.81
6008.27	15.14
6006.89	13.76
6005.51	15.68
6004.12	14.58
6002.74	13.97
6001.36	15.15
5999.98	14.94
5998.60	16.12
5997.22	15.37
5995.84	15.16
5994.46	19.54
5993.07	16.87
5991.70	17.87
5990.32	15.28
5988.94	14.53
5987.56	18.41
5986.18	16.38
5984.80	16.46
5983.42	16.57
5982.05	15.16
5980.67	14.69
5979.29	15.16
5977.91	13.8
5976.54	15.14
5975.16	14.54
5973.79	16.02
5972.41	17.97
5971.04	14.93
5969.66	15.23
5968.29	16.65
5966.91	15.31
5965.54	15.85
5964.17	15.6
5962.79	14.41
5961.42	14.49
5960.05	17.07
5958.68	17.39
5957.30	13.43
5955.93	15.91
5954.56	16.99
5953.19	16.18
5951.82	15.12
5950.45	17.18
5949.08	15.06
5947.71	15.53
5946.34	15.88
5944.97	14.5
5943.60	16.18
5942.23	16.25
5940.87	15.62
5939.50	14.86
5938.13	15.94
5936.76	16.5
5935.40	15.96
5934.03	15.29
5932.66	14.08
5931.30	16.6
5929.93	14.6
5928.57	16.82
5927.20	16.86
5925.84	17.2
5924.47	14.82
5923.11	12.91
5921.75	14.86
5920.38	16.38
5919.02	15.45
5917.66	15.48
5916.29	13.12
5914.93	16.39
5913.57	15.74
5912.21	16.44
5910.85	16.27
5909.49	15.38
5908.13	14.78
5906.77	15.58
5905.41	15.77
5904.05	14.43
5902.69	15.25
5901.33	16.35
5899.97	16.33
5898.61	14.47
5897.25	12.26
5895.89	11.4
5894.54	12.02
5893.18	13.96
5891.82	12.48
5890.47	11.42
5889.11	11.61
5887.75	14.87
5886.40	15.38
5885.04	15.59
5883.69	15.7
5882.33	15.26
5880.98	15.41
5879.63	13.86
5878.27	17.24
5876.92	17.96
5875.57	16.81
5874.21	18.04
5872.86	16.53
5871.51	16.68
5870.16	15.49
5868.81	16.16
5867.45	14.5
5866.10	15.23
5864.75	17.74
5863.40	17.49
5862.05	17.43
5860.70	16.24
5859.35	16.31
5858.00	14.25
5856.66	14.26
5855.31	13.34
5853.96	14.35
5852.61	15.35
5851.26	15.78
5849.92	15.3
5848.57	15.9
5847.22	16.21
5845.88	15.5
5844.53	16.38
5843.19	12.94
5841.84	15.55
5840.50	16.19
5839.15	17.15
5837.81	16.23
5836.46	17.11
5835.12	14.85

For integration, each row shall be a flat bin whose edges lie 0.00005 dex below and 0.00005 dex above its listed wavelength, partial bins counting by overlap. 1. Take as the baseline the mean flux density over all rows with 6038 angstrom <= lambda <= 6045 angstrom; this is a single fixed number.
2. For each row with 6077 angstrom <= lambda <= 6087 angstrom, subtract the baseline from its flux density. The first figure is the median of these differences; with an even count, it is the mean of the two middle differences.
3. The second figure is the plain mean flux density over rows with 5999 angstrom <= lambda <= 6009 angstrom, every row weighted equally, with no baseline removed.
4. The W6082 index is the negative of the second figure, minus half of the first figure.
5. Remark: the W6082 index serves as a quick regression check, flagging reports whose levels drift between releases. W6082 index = -14.9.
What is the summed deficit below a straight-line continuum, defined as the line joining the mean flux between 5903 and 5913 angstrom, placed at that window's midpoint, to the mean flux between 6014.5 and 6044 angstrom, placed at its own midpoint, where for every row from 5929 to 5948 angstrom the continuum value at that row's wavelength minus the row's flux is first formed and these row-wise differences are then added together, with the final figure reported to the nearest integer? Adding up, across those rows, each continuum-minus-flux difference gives 0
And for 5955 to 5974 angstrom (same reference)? -2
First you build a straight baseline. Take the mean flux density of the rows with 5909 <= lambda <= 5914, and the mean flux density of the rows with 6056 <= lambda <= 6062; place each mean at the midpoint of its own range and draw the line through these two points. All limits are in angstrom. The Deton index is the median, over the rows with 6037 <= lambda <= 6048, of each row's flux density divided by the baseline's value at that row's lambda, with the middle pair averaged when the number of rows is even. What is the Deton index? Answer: 0.941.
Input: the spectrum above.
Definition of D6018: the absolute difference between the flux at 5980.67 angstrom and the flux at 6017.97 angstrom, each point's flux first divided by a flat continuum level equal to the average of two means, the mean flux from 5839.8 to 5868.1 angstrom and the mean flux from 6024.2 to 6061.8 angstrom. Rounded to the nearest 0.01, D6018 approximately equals 0.21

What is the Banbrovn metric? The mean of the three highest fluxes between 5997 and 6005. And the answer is 15.5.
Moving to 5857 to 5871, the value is 17.6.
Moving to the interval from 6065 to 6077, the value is 17.1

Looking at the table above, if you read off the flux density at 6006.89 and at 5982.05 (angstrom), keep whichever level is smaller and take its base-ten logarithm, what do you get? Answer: 1.14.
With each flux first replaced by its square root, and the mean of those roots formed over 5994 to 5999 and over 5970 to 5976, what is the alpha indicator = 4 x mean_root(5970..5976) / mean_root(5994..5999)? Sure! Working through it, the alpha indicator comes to 3.92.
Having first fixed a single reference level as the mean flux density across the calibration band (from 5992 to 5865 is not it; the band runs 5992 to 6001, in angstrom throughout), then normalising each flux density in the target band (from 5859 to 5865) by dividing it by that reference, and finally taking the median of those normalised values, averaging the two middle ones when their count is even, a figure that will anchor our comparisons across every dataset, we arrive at 1.07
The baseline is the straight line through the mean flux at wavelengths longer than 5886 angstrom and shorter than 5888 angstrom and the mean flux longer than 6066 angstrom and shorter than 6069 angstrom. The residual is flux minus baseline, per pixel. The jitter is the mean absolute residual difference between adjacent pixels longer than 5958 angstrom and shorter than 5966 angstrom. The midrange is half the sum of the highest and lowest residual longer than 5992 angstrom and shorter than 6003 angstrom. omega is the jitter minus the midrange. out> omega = -0.37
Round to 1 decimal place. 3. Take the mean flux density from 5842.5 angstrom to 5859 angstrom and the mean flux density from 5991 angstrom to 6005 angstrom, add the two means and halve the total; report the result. 15.5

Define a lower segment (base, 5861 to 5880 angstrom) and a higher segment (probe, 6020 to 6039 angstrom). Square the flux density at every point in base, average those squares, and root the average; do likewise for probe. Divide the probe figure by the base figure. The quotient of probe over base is 0.96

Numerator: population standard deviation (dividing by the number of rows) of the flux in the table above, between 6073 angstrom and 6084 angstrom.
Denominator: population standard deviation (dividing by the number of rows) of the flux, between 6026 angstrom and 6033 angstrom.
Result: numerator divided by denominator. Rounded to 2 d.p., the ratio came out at 0.79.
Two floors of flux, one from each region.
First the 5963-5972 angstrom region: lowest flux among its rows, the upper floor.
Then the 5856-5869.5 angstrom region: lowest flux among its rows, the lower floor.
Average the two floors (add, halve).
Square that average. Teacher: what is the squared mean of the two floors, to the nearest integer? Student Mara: 213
